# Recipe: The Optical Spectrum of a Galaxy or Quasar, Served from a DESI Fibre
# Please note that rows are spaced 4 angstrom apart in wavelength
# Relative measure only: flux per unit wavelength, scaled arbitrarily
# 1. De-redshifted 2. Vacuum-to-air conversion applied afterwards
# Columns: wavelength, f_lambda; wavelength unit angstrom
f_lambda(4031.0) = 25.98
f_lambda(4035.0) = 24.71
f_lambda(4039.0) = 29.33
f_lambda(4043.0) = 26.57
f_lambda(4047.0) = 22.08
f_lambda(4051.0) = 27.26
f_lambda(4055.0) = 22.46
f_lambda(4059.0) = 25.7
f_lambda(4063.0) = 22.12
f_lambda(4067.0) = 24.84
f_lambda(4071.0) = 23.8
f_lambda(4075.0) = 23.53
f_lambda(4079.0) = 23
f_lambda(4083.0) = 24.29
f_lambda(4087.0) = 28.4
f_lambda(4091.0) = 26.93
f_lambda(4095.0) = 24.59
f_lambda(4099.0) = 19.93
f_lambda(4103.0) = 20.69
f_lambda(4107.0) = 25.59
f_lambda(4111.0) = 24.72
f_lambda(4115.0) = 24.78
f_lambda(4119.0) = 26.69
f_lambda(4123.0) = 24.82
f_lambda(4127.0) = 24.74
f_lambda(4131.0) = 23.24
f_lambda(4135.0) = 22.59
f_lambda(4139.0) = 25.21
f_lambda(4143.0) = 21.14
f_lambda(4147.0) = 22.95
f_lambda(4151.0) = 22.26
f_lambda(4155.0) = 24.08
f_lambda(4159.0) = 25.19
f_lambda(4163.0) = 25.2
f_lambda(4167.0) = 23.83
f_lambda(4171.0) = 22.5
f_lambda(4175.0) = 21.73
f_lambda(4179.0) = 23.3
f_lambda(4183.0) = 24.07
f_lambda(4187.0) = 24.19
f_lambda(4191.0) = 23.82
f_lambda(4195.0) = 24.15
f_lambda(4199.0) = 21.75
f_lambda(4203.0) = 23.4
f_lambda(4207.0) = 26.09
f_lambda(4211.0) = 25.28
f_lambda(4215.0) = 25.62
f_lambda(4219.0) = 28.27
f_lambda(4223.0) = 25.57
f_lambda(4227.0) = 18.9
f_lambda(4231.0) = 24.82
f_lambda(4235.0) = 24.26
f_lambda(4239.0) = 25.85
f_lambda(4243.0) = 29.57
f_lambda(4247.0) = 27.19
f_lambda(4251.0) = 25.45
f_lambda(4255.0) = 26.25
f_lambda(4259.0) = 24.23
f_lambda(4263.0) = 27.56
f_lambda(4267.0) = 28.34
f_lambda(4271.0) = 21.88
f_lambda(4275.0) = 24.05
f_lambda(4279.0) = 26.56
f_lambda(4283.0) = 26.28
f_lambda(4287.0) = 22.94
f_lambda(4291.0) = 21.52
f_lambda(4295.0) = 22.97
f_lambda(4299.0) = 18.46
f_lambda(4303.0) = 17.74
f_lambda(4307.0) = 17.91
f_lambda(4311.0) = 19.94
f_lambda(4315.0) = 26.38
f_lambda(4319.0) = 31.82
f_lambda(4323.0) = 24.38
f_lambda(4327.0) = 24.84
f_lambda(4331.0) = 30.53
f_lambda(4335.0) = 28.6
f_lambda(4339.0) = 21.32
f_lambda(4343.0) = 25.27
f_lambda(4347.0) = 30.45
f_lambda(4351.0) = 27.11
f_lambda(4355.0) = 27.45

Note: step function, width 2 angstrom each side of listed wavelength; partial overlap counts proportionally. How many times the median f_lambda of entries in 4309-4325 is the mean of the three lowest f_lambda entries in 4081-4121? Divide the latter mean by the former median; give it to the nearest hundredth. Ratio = 0.85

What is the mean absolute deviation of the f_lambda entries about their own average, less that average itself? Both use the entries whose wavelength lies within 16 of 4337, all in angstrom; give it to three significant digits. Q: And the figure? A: -24.0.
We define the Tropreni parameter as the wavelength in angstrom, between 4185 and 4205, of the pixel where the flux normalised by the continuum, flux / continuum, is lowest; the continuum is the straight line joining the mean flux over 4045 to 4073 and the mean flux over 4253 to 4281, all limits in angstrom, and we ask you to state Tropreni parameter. 4199.0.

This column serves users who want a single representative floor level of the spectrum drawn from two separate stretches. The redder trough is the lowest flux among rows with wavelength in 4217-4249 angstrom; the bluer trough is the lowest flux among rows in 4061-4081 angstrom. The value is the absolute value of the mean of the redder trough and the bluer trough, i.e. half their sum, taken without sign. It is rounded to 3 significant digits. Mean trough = 20.5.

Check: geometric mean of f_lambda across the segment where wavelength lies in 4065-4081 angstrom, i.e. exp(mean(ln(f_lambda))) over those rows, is 23.8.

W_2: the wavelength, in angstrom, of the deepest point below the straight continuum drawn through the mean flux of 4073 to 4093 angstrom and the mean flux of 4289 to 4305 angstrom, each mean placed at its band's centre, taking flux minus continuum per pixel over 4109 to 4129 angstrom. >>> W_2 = 4111.0 angstrom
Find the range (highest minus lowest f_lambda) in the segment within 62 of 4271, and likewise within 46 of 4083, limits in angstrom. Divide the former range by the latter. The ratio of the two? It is 1.5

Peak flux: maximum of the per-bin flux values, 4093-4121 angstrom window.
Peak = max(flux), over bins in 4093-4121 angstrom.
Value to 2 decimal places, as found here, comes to 26.69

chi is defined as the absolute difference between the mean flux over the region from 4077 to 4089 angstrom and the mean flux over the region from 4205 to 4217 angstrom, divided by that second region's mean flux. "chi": 0.017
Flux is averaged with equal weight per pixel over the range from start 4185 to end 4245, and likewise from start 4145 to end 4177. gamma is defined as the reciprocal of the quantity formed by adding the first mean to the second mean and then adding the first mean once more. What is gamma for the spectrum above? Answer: 0.0137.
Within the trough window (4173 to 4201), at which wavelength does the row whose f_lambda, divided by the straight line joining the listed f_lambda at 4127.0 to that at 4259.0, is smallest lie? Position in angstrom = 4175.0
